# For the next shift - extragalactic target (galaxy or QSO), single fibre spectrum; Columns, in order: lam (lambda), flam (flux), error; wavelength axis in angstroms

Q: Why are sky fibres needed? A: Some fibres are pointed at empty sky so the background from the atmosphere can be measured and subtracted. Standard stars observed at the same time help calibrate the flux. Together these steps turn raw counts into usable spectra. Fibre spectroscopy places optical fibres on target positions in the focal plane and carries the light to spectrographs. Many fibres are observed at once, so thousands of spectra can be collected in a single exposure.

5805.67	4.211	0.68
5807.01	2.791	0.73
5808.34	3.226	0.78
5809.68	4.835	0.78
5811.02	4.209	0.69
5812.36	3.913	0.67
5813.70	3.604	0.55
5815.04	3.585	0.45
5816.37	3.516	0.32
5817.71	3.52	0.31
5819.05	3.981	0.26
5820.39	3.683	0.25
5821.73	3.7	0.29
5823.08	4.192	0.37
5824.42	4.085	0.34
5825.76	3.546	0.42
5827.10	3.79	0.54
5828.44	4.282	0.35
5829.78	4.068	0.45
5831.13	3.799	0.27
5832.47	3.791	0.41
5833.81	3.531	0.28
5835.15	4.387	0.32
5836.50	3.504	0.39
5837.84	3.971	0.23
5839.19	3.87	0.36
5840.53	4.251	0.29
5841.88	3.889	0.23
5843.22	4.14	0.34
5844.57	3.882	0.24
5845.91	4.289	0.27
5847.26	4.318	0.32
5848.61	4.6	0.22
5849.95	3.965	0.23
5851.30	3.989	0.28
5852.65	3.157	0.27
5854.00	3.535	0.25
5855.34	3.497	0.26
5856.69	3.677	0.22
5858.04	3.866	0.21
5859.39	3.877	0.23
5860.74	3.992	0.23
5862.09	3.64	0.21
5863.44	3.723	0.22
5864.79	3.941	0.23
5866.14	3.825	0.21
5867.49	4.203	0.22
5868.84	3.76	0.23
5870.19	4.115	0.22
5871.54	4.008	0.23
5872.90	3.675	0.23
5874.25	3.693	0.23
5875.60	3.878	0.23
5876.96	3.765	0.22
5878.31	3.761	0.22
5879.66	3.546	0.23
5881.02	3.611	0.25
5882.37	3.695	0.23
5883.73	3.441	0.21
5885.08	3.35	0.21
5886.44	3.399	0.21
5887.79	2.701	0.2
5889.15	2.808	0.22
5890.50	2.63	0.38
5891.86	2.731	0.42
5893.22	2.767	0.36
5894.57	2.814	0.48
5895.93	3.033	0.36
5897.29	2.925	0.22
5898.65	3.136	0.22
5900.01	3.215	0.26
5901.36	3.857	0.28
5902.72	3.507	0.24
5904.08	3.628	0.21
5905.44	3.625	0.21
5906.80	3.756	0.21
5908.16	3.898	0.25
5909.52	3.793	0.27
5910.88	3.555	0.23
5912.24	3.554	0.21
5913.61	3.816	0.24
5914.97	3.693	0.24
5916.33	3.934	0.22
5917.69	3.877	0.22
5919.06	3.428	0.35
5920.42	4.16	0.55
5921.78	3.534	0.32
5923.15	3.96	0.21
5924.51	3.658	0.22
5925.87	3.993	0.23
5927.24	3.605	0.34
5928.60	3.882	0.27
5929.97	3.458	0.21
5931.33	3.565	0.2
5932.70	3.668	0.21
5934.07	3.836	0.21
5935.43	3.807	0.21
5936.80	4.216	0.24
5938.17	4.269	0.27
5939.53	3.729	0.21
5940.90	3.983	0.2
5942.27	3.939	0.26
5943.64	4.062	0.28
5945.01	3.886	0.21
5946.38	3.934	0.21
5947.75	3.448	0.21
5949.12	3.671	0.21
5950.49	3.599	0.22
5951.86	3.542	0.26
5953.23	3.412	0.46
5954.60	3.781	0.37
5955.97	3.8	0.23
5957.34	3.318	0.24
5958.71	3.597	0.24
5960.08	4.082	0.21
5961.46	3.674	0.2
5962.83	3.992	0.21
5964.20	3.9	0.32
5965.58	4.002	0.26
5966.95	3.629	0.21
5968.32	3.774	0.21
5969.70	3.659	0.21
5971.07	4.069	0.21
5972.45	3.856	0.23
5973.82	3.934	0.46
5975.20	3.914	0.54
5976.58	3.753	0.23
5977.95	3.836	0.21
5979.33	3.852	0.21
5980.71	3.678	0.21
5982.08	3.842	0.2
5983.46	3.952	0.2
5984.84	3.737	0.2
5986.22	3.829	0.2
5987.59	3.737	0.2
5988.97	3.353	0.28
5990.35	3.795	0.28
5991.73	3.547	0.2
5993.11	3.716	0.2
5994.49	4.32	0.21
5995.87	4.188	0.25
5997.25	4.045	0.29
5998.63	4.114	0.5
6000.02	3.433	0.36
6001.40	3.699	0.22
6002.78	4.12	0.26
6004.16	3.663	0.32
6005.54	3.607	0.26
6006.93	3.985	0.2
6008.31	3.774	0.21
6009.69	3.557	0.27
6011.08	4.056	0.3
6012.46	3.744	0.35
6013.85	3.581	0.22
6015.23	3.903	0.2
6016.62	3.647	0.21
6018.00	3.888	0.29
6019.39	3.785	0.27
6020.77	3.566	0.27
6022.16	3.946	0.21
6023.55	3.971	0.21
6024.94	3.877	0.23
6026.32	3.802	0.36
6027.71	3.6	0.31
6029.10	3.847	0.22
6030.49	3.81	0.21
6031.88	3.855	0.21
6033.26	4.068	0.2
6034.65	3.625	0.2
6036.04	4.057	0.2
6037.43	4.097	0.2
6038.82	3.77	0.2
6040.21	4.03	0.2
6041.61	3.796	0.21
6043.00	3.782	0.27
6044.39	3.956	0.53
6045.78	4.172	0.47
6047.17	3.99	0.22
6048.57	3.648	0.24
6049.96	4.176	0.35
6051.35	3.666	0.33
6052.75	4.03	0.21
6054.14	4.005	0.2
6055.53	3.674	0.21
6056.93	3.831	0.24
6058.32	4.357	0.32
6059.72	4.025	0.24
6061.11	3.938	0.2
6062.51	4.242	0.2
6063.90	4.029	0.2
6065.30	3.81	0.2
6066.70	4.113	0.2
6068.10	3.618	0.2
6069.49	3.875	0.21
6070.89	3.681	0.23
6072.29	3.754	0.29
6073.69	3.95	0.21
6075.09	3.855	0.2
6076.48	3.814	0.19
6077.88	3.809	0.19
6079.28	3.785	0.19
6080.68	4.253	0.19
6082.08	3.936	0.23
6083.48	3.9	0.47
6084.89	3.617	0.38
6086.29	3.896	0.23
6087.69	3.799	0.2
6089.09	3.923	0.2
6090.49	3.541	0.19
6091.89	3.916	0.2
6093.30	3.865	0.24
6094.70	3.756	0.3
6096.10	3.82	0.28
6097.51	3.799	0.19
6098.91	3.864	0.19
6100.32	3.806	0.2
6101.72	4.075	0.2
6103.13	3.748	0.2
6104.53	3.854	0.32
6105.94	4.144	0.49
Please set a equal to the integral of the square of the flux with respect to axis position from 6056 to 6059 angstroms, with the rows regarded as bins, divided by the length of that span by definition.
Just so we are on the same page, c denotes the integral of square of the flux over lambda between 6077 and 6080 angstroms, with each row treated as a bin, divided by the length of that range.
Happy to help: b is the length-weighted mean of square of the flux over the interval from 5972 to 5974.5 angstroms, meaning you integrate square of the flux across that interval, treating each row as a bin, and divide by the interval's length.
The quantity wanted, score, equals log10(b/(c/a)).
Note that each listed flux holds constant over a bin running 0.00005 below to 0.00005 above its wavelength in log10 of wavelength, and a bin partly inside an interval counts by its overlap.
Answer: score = 1.24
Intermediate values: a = 16.6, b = 15.2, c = 14.4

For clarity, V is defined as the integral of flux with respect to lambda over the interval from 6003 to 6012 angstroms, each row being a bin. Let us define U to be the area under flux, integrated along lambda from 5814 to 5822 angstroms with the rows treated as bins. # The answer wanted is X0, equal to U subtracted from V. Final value 4.8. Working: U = 29.3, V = 34.1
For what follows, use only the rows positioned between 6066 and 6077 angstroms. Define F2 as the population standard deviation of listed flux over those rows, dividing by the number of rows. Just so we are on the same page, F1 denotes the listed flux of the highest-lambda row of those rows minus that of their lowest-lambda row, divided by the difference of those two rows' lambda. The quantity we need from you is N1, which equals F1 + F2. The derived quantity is 0.12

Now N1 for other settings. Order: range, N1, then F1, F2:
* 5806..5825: 0.55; 0.07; 0.47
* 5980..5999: 0.27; 0.02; 0.25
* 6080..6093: 0.16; -0.03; 0.19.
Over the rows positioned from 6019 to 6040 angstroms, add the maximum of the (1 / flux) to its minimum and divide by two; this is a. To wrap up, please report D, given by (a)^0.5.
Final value 0.512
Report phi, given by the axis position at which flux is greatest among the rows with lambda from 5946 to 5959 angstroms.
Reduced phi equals 5946.38 angstroms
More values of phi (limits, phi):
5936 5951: 5938.17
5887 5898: 5895.93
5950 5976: 5960.08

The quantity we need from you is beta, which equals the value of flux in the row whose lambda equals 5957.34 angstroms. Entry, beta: 3.318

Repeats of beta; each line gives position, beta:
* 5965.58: 4.002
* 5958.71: 3.597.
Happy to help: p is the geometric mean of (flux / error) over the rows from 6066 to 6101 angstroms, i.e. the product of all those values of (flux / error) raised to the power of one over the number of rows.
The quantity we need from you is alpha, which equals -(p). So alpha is -17.0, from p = 17.0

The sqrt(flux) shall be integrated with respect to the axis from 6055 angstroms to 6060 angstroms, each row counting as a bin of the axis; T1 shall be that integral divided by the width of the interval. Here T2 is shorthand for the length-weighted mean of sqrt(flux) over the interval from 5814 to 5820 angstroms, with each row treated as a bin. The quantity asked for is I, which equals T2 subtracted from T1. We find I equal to 0.08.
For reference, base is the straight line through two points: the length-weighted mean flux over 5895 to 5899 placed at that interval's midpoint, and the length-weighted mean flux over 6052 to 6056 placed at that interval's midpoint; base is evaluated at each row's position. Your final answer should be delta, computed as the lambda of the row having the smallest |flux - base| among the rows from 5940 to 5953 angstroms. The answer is 5947.75 angstroms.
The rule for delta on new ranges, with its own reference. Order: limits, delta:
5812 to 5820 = 5817.71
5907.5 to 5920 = 5919.06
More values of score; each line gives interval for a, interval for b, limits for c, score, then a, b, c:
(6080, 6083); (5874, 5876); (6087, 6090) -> 1.21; 16.7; 14.4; 14.8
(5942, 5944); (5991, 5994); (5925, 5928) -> 1.18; 16.0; 13.6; 14.4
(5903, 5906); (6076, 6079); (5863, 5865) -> 1.11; 13.0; 14.5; 14.6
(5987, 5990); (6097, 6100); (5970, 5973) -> 1.08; 12.8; 14.7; 15.5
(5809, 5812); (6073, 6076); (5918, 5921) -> 1.32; 19.9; 15.2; 14.5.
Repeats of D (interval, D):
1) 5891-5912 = 0.558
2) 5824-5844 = 0.507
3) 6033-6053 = 0.508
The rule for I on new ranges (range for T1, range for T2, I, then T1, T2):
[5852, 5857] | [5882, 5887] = 0.00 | 1.86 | 1.86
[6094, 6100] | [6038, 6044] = -0.01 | 1.95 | 1.96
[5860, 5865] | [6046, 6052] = -0.02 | 1.95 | 1.97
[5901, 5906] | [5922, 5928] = -0.04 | 1.91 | 1.95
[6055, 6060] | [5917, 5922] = 0.05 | 1.99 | 1.94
